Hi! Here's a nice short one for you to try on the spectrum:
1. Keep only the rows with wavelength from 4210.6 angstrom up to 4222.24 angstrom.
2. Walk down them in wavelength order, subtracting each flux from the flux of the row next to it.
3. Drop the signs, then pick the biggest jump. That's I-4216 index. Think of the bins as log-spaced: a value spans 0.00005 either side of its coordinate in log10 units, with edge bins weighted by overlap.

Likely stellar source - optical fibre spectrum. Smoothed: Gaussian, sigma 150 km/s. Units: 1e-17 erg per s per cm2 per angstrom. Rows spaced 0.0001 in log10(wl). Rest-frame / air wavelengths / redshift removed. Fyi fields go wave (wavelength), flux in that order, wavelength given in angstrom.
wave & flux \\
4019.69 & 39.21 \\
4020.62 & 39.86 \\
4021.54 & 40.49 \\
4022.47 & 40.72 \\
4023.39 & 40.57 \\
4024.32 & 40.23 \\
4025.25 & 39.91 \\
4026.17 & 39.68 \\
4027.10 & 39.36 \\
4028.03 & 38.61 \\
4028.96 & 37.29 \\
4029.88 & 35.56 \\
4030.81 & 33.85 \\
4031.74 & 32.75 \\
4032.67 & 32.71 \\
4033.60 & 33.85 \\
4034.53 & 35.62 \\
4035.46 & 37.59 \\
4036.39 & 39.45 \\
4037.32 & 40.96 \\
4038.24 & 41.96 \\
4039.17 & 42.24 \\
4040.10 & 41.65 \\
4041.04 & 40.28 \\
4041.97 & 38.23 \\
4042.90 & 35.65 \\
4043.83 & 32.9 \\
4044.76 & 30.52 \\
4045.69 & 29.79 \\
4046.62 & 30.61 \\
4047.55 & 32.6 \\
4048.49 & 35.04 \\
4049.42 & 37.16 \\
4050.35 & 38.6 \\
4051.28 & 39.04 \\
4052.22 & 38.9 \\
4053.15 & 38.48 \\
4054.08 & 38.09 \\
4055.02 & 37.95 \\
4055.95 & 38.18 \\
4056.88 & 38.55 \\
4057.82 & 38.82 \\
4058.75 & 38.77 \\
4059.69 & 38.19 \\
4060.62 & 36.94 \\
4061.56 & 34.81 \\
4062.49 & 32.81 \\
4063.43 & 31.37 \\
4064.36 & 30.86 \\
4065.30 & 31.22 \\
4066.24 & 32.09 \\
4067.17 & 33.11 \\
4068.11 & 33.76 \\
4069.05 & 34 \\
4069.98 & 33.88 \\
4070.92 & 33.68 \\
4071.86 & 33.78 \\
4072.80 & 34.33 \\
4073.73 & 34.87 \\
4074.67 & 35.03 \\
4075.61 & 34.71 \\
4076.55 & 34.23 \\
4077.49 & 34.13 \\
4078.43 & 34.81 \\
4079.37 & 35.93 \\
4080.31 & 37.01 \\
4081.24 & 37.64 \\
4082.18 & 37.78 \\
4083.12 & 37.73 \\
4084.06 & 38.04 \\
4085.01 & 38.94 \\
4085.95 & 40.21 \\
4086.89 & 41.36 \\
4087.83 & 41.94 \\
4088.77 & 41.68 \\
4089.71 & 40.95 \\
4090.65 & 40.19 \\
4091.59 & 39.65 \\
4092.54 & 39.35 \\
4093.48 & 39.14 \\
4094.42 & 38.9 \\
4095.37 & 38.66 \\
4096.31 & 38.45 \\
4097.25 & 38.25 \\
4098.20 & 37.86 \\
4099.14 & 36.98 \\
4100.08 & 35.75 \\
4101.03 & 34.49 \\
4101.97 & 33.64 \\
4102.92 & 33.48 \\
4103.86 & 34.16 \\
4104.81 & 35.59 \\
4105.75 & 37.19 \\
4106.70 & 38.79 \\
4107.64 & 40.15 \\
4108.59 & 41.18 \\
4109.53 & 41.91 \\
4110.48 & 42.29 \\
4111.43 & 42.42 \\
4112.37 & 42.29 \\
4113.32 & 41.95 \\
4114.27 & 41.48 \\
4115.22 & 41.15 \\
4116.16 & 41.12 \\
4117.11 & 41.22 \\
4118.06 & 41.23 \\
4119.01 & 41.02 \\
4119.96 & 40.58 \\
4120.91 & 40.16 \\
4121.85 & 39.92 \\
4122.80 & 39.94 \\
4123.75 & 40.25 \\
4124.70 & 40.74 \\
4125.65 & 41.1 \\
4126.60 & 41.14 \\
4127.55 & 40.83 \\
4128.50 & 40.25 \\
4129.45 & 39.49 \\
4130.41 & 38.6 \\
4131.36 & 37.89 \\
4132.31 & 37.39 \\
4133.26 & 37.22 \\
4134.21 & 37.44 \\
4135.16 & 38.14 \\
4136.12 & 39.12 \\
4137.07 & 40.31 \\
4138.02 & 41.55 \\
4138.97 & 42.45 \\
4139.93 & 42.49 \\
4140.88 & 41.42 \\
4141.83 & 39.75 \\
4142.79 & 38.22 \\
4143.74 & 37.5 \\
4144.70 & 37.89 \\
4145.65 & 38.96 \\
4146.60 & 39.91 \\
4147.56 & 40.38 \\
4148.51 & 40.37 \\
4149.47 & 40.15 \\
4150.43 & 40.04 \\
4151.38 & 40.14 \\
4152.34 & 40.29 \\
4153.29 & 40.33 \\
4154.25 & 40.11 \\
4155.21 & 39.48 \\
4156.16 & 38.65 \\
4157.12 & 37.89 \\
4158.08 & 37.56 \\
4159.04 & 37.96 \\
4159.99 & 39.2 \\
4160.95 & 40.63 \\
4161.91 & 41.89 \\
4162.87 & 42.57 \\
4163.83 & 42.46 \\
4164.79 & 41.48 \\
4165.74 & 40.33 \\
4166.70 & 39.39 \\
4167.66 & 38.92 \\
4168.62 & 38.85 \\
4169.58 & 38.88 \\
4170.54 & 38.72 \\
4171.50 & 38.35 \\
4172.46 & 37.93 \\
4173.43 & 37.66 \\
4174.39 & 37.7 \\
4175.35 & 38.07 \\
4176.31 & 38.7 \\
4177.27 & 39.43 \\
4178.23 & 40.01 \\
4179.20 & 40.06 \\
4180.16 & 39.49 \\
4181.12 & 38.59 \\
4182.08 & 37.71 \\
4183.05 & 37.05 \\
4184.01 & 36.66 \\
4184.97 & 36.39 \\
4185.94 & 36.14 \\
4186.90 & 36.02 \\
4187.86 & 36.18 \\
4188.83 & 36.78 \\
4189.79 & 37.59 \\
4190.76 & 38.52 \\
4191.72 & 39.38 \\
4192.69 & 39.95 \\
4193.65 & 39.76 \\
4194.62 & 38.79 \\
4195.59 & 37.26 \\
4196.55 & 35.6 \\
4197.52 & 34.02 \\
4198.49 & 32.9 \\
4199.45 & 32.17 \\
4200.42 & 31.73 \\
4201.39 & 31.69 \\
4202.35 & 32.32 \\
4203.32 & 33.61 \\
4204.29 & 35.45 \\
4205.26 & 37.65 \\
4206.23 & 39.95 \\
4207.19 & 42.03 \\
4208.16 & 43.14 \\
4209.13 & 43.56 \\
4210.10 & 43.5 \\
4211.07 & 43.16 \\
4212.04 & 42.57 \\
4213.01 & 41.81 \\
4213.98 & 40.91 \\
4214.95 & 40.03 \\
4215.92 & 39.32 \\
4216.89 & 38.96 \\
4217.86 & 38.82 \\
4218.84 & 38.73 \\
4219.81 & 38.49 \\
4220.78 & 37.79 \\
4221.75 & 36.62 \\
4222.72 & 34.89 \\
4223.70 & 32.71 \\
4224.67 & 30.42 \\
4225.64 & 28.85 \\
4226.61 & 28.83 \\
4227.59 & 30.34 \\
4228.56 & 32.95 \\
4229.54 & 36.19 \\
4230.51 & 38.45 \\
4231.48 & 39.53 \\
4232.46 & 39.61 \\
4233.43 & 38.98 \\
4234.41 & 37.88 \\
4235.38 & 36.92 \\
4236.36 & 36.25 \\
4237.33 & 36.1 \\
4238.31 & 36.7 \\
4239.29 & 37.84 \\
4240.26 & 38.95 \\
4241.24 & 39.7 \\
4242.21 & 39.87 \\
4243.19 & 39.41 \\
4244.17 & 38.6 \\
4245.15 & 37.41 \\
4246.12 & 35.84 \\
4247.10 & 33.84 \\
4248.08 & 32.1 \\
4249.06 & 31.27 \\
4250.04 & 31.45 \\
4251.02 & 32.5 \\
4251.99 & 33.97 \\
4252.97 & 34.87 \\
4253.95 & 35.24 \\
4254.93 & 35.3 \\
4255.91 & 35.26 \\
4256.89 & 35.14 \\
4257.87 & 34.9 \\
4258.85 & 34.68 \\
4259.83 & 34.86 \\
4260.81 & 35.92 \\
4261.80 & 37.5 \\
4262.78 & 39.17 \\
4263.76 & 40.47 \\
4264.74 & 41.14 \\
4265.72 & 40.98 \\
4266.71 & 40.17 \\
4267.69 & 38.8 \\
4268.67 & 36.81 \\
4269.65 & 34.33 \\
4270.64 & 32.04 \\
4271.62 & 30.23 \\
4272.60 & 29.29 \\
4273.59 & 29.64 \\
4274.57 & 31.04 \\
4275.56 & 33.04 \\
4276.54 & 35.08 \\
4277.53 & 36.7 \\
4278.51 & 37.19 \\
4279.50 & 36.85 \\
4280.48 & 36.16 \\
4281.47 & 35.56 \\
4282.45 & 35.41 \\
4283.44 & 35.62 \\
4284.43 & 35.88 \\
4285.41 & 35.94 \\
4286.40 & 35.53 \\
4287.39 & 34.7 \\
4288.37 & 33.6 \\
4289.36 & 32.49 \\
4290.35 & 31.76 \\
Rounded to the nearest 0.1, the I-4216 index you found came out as 1.2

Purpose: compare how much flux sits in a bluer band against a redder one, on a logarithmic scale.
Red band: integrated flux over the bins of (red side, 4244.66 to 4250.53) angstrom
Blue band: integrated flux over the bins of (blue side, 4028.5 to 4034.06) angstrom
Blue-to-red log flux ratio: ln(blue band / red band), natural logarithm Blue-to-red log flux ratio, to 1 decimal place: 0.0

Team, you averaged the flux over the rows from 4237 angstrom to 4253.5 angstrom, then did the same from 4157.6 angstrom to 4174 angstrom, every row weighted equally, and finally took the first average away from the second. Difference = 3.7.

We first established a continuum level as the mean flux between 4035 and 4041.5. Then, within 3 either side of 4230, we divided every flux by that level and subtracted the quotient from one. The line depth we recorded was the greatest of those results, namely 0.25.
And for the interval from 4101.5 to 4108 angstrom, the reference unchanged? 0.18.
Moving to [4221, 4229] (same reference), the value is 0.29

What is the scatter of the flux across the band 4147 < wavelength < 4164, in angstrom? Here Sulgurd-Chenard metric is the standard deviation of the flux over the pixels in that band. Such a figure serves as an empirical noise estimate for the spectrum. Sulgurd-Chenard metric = 1.4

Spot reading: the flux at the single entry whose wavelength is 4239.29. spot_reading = 37.84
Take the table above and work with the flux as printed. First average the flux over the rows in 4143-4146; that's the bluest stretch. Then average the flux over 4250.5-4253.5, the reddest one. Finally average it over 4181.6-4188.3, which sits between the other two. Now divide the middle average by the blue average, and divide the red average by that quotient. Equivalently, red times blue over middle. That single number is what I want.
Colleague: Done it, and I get 35.2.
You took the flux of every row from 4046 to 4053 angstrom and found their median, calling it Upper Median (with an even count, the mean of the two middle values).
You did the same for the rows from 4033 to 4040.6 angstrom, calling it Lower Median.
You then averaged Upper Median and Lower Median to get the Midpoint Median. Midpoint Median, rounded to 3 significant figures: 38.7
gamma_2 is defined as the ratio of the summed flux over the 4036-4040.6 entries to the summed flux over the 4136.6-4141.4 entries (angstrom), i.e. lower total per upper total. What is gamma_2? 0.99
